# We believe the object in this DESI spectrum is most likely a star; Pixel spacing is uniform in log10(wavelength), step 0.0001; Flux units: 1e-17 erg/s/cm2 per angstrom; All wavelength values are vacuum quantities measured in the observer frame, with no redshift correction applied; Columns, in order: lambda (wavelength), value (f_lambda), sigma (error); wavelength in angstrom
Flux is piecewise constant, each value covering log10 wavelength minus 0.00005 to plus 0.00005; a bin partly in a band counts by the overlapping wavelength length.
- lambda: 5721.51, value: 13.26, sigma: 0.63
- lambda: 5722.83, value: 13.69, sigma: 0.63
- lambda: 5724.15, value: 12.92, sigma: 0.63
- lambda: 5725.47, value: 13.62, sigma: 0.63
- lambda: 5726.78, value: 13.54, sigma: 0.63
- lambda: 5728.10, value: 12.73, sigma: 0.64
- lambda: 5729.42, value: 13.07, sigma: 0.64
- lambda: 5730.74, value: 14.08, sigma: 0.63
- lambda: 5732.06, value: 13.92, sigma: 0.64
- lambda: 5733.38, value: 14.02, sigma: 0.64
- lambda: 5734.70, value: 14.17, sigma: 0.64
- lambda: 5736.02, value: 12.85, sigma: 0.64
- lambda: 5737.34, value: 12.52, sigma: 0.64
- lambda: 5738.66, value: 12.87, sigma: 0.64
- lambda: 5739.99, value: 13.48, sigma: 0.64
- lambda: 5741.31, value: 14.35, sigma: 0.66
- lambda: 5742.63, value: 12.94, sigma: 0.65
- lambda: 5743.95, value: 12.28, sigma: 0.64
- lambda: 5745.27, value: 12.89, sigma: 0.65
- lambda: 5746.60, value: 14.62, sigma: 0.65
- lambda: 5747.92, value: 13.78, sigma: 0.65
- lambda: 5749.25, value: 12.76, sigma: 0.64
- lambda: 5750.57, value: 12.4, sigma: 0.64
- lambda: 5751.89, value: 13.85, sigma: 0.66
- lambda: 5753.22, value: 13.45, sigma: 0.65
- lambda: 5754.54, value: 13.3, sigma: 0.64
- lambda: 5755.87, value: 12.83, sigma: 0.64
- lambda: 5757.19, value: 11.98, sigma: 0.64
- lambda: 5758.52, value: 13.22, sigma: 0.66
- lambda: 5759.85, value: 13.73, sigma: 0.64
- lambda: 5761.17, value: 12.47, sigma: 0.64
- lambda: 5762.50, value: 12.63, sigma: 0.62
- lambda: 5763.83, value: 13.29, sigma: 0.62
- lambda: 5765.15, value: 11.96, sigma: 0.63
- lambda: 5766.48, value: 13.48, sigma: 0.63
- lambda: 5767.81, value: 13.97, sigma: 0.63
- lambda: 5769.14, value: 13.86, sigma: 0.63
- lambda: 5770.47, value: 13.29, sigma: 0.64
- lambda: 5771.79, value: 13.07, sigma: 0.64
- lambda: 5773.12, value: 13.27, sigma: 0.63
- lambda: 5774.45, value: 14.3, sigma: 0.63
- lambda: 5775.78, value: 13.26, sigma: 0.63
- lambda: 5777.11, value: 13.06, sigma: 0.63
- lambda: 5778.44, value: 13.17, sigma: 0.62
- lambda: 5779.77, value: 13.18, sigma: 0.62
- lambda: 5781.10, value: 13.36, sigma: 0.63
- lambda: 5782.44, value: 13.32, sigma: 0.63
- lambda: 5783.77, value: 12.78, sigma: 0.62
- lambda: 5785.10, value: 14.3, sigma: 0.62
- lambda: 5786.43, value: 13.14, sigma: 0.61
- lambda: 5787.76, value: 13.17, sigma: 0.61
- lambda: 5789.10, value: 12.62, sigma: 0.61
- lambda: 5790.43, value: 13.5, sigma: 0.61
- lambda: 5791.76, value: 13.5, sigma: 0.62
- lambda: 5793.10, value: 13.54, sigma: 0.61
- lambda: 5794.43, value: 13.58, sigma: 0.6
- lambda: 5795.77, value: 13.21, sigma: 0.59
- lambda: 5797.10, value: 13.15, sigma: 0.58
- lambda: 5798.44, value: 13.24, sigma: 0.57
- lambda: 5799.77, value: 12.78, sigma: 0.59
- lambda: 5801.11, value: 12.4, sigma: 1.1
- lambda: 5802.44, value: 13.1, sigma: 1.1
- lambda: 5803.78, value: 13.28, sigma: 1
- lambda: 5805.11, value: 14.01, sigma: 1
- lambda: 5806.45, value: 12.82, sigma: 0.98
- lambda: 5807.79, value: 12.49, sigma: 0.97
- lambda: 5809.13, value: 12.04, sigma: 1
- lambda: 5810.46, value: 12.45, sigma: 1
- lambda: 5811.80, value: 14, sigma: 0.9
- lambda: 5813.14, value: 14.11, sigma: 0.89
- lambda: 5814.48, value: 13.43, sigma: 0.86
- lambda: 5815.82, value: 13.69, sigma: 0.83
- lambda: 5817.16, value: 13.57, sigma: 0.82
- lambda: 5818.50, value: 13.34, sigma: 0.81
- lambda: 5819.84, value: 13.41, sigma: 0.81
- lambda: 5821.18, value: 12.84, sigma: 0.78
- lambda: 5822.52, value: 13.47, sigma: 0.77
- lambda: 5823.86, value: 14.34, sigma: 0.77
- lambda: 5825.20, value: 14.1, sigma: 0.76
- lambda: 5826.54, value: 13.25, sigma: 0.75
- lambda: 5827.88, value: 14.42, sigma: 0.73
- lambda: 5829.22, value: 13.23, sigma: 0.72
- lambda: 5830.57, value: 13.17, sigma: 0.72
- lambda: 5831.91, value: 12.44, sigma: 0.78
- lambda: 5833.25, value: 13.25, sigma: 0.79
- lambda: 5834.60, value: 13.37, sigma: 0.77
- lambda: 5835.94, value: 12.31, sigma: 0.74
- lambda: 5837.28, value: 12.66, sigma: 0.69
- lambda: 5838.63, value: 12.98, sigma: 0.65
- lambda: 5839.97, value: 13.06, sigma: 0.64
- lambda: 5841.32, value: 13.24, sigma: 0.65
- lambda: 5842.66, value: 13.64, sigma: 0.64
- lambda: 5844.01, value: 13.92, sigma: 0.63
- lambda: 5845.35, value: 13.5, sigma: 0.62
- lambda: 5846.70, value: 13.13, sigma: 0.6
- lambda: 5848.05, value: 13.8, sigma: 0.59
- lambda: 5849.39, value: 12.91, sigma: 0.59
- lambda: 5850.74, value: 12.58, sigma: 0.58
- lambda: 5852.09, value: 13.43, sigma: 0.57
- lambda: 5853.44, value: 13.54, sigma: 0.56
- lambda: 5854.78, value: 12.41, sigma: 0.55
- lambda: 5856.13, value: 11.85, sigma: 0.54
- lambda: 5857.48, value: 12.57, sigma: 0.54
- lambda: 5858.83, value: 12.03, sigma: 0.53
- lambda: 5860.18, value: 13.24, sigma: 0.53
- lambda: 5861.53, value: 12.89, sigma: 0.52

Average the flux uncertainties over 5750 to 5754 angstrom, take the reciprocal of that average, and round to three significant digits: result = 1.54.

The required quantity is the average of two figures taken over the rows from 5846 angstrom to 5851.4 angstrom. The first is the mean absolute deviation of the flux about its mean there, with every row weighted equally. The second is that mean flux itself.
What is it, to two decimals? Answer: 6.73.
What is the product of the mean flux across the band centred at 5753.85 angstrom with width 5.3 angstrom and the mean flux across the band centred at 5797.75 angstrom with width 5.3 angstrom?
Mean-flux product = 175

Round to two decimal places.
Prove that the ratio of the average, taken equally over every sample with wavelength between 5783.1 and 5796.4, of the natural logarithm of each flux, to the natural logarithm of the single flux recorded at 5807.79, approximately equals 1.03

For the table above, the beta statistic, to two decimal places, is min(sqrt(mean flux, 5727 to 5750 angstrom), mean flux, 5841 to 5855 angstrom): 3.66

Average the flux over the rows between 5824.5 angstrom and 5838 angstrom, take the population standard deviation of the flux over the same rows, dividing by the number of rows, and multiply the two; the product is 8.4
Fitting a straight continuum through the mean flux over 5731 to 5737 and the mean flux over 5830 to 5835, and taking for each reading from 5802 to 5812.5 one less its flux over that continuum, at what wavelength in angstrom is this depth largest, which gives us 5809.13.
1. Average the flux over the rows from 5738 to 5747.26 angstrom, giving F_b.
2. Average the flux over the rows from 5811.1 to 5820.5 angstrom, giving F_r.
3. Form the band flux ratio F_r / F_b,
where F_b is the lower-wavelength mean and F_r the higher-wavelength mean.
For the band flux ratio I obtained 1.02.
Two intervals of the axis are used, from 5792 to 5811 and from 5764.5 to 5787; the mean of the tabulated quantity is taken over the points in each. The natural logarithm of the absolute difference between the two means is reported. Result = -1.1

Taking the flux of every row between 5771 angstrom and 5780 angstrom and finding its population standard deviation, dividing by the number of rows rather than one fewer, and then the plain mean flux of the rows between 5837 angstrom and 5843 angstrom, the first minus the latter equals -12.7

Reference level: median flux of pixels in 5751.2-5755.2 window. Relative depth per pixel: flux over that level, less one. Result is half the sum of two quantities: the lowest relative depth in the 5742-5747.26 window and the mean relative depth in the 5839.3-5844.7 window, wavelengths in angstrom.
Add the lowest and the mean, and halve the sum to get -0.043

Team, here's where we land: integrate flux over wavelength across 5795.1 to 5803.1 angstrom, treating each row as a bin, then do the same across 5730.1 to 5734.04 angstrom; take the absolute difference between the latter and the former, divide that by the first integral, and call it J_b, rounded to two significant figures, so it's 0.47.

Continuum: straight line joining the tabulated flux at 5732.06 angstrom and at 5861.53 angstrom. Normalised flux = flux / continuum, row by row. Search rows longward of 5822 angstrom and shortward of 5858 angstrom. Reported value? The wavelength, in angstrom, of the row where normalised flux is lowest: 5856.13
